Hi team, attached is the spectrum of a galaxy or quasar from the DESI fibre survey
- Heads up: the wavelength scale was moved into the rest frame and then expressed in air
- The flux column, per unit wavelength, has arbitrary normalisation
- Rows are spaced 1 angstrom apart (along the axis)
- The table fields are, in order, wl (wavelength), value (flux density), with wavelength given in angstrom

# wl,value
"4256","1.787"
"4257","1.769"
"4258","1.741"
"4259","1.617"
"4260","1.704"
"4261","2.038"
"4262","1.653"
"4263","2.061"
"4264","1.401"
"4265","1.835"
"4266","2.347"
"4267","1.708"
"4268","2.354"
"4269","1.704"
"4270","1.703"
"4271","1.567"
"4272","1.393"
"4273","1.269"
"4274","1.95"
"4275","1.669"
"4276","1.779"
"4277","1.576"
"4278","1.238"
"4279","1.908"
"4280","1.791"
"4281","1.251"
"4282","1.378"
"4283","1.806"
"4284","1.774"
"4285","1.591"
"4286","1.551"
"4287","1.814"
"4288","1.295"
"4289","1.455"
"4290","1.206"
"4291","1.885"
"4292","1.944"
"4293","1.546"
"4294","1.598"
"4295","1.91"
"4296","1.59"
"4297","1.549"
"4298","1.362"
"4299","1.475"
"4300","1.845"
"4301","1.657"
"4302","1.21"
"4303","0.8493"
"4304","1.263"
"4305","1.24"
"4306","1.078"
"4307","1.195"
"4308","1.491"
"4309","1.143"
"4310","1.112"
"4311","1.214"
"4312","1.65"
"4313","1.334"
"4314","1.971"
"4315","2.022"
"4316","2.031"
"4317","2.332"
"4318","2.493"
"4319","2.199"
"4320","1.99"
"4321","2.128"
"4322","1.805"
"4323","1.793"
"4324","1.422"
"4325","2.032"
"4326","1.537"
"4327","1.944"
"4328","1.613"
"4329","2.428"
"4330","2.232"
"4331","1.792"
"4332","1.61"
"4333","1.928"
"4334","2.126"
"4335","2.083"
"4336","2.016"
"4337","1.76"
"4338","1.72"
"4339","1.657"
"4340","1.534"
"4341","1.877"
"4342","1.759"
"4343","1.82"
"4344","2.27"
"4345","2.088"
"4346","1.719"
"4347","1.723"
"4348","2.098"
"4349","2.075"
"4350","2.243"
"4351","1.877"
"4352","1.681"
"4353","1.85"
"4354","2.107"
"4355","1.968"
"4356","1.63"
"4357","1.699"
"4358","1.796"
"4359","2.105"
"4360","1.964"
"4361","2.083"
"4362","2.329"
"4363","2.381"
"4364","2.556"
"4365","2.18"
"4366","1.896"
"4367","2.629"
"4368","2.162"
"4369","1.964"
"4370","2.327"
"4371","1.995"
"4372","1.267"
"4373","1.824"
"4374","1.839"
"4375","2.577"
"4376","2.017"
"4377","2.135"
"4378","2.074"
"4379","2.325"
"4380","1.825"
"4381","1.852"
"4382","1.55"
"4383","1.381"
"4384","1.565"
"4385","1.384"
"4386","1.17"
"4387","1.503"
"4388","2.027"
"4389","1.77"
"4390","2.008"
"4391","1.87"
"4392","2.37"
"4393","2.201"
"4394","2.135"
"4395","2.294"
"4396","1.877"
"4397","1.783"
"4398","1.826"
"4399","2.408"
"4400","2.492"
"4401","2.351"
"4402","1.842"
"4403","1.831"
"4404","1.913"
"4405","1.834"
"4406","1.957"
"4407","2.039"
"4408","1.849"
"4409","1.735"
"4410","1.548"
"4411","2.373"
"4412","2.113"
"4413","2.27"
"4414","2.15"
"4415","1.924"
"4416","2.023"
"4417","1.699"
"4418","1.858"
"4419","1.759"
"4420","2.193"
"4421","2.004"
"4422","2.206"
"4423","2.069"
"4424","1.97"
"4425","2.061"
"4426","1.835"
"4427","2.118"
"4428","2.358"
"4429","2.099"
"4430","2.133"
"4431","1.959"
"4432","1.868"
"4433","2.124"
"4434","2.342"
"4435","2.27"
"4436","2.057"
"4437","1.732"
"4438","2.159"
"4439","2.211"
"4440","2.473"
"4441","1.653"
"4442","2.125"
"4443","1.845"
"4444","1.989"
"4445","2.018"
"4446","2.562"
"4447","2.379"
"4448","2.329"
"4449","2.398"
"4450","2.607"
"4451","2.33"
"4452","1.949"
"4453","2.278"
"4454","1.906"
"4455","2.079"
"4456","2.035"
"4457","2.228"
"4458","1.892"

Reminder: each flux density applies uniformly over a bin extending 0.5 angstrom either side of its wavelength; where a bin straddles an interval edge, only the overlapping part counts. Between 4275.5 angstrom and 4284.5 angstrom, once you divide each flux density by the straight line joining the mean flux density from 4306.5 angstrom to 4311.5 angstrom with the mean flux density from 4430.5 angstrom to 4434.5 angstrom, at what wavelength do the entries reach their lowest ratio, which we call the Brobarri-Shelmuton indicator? 4281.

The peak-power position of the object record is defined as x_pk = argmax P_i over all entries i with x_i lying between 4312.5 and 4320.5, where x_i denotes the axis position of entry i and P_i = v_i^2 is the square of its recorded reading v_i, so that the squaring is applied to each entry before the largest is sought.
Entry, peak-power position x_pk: 4318 angstrom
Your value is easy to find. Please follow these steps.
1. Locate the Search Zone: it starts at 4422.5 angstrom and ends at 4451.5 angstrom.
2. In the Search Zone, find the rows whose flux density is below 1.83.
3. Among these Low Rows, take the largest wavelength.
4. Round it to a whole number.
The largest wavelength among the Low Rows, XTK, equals 4441 angstrom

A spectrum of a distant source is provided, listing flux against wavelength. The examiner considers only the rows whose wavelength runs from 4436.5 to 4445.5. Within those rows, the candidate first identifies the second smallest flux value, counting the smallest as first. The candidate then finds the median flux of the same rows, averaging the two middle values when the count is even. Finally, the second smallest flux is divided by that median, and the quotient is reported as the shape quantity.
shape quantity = 0.86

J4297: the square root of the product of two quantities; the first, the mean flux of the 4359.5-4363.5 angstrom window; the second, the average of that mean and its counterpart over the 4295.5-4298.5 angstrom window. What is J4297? 2.01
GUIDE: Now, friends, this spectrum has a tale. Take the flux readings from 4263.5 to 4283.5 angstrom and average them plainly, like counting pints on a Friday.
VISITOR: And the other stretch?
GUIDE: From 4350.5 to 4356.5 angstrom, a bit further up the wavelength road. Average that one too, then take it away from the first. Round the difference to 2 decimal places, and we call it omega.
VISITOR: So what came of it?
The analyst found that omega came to -0.17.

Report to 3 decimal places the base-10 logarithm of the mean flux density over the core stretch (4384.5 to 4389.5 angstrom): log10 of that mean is 0.196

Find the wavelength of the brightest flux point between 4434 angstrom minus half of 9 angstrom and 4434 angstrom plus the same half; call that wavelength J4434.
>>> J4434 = 4434 angstrom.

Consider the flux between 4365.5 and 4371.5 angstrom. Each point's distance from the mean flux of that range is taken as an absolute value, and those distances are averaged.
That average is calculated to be 0.21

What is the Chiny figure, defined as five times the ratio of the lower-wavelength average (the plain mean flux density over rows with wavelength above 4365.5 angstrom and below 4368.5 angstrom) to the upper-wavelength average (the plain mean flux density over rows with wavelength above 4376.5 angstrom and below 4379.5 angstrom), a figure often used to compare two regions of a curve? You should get 5.1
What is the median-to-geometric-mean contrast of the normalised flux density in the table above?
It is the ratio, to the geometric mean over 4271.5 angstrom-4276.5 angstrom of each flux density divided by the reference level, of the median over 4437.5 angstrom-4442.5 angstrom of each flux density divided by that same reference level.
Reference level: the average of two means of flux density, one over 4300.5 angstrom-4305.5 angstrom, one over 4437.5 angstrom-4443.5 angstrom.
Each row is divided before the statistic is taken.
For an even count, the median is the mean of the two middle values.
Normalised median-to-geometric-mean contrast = 1.36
